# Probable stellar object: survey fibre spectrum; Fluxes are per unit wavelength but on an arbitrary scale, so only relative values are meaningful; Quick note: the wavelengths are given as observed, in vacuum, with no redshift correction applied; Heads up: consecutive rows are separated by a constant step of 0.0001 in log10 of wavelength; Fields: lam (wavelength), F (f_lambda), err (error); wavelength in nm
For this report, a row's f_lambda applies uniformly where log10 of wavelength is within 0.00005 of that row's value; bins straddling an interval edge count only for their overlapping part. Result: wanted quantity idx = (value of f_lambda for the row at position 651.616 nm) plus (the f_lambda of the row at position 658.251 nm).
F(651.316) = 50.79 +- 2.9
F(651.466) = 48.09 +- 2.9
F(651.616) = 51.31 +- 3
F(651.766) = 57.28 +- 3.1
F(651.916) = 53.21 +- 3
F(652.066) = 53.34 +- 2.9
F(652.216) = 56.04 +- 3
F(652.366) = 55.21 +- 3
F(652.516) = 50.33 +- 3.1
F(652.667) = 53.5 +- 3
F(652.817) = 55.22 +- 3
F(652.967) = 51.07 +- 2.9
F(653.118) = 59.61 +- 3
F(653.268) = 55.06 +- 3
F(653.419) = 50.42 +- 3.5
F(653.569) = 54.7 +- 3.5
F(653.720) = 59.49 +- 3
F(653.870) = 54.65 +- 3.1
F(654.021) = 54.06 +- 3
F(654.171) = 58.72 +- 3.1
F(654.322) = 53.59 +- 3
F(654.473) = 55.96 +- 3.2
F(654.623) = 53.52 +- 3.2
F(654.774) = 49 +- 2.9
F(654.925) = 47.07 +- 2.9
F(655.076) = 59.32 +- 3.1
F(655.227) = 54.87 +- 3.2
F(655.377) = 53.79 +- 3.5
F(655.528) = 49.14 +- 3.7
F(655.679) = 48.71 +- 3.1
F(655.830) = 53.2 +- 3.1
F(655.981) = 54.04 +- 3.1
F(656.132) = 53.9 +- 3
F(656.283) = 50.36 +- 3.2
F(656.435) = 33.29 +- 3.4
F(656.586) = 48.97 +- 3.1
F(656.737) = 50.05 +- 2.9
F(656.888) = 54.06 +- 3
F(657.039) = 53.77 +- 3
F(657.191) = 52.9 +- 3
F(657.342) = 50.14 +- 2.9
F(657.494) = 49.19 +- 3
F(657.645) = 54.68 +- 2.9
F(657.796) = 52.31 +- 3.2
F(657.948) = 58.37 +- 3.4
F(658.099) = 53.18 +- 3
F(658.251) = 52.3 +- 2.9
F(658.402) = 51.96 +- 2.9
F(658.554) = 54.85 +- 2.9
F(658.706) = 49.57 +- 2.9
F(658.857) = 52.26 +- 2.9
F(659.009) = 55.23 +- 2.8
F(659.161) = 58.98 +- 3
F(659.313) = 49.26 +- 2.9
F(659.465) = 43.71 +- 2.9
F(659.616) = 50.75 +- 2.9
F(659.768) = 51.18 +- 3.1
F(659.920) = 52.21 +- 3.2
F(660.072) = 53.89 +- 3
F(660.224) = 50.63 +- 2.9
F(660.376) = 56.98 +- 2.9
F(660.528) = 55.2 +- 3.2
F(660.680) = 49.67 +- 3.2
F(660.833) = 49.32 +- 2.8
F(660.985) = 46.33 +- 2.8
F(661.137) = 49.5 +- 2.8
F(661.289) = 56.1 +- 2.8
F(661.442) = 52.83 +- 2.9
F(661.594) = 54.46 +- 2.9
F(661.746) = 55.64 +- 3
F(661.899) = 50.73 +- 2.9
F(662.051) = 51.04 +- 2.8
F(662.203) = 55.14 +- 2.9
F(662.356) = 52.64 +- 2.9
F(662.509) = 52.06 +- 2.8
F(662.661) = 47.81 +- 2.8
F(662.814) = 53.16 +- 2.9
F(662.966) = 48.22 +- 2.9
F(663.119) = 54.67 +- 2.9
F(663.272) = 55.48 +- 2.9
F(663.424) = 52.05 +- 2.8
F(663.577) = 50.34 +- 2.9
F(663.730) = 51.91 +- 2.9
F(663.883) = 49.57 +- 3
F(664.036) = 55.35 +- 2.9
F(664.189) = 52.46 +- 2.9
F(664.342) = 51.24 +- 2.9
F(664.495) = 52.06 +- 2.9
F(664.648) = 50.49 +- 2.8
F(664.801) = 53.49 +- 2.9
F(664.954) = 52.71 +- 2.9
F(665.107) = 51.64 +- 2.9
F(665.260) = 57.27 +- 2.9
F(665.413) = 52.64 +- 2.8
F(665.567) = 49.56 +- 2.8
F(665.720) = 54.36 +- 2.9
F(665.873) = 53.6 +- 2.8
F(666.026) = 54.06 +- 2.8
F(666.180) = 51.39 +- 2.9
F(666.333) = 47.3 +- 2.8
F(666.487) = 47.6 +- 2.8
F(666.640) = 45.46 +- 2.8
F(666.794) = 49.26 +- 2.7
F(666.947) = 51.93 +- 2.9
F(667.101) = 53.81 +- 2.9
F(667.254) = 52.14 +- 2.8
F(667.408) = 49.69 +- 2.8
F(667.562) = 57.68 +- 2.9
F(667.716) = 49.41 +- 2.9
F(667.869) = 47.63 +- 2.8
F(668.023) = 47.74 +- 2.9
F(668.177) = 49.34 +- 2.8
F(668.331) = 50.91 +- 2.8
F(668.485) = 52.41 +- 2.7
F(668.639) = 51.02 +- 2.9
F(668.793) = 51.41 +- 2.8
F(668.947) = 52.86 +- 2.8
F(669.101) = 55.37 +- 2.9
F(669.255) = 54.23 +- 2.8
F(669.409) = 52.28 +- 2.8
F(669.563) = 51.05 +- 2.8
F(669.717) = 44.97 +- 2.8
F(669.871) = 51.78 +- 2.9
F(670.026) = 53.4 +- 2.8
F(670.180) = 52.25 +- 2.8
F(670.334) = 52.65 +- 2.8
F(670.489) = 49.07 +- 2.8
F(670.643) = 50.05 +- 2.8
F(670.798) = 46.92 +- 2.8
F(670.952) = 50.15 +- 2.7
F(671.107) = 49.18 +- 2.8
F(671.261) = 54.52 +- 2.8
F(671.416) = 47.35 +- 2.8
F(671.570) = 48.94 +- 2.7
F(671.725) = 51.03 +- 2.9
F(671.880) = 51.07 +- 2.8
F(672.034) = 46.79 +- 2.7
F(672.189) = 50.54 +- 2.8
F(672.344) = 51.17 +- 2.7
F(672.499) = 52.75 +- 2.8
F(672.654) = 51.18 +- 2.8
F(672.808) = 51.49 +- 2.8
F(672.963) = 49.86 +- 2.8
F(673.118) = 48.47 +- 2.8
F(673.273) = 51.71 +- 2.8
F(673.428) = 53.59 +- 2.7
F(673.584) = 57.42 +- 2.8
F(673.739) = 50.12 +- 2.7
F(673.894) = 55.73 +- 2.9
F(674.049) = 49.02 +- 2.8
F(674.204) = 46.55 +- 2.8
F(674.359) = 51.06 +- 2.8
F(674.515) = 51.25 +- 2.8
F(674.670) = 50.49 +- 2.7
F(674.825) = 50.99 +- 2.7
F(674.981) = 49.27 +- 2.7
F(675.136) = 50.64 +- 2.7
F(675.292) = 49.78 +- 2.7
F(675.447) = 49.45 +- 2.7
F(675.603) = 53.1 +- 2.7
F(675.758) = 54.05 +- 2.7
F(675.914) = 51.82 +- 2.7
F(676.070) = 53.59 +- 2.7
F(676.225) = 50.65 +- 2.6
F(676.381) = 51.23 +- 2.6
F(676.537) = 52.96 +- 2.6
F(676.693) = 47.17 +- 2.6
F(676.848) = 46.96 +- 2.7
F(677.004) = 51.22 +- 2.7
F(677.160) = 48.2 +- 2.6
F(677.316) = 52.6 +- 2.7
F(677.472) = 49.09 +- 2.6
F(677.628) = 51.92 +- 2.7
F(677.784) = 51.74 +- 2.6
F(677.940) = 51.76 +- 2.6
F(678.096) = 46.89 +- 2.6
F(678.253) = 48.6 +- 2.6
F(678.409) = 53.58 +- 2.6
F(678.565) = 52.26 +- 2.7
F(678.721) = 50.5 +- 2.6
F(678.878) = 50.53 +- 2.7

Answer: 104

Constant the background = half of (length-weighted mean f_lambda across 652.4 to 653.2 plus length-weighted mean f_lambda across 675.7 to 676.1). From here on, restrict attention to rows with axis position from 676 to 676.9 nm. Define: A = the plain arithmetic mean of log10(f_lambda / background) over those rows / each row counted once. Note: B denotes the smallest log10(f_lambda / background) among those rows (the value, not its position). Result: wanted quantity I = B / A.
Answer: 2.2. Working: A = -0.026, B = -0.06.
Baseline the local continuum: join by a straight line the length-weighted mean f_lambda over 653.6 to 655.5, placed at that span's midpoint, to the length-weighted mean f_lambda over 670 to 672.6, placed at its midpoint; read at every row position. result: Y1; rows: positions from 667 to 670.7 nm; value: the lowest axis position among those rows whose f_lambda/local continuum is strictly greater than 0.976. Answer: 667.101 nm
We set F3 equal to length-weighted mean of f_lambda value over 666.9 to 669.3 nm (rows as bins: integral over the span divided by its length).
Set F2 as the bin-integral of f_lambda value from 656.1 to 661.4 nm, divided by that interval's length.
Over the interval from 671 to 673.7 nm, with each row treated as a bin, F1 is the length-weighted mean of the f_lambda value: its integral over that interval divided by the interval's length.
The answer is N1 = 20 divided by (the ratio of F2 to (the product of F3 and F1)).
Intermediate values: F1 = 51.0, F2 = 51.6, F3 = 51.7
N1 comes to 1022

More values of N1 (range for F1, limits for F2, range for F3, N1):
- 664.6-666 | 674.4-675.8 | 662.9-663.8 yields 1085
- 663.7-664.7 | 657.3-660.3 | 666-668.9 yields 1002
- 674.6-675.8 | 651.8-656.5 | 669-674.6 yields 977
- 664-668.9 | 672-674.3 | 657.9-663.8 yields 1051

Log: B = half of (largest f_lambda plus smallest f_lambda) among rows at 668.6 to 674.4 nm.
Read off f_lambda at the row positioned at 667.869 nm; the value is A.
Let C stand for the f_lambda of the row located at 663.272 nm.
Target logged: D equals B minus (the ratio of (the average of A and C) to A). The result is 50.1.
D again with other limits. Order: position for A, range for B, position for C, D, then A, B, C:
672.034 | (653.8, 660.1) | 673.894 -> 45.2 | 46.79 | 46.3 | 55.73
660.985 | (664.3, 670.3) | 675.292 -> 50.3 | 46.33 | 51.3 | 49.78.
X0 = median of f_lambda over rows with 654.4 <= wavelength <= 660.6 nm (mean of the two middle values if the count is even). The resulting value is 52.3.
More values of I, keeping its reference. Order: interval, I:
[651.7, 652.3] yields -0.2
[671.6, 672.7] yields 2.4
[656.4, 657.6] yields 4.9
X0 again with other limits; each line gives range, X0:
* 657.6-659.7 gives 52.3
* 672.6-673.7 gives 51.5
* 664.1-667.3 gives 52.1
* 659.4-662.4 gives 51.7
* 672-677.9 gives 51.1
